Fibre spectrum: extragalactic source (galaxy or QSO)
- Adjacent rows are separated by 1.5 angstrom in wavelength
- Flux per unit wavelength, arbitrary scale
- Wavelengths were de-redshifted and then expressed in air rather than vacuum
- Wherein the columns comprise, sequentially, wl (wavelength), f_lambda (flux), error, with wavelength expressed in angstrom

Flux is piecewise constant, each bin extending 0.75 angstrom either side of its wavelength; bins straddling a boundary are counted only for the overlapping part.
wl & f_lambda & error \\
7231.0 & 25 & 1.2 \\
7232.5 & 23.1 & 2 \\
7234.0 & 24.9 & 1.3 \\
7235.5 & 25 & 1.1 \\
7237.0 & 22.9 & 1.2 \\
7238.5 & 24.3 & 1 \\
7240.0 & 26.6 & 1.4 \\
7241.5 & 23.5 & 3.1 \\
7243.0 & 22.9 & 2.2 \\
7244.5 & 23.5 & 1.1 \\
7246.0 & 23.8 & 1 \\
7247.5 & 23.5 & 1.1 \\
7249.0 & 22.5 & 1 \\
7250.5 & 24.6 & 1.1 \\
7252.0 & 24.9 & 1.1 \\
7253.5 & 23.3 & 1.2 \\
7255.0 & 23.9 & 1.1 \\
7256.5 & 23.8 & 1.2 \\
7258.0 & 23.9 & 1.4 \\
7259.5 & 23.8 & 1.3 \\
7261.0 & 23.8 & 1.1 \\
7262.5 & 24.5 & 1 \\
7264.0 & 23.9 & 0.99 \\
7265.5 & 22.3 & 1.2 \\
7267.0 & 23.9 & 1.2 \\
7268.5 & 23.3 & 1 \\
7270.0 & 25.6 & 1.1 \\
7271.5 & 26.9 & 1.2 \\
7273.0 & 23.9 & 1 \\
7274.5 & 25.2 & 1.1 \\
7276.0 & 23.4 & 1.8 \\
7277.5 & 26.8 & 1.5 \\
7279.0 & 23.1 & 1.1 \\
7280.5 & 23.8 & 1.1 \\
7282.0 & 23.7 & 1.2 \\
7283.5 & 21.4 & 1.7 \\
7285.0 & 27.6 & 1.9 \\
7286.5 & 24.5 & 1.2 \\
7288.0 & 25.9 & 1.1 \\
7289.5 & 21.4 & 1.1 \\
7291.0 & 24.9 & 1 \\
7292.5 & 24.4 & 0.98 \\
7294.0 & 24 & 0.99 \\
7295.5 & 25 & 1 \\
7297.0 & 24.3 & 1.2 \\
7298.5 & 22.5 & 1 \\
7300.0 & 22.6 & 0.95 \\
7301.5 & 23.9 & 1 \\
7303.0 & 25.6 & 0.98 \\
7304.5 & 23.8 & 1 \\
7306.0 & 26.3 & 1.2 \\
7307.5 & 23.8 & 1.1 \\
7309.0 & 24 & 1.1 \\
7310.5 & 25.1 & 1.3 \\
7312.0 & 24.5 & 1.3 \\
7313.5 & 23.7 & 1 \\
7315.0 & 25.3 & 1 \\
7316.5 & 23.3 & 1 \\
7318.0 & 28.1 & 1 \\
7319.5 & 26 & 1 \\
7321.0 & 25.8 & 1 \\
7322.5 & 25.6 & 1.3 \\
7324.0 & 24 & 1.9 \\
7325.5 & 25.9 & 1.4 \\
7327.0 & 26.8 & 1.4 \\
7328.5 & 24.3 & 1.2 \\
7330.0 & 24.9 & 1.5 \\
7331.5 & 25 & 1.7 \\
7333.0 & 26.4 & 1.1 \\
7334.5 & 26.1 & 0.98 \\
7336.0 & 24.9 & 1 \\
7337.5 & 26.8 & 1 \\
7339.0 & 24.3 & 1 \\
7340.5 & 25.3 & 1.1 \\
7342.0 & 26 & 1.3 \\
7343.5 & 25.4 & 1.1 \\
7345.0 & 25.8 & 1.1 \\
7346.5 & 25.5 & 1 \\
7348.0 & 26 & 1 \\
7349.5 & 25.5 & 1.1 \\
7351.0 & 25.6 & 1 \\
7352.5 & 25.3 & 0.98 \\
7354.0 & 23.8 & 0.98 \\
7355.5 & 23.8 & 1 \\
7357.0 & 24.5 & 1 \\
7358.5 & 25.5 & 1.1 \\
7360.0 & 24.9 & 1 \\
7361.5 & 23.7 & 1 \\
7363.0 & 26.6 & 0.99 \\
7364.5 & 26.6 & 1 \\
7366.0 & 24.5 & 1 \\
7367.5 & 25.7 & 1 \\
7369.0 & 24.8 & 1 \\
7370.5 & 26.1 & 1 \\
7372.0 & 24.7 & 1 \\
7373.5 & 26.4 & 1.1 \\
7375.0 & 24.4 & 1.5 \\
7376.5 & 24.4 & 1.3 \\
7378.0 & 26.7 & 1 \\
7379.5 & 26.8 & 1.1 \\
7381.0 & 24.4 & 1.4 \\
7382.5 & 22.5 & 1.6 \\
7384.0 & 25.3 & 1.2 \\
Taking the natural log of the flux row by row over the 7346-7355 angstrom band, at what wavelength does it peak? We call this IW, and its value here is 7348.0 angstrom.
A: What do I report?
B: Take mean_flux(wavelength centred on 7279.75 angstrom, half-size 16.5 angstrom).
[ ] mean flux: 24.3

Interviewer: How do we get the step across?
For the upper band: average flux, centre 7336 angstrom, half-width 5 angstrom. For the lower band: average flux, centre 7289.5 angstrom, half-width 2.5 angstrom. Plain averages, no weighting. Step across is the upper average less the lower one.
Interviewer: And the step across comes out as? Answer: 1.5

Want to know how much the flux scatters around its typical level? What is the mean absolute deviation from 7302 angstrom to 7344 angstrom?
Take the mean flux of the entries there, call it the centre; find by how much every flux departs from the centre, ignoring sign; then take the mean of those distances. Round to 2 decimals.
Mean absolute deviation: 0.90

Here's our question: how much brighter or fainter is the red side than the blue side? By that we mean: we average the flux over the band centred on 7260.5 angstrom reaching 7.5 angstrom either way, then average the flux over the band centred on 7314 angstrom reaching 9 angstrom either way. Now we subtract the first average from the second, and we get 1.4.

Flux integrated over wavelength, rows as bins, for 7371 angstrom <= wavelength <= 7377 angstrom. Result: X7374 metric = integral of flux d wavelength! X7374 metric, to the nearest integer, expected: 150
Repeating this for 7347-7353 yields 154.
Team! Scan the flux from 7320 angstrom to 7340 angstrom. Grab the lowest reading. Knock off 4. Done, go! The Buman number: 20.0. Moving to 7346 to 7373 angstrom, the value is 19.7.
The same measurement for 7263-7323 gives 17.4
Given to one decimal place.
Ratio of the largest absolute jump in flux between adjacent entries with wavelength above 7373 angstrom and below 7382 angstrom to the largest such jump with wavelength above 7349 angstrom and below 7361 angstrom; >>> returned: 1.6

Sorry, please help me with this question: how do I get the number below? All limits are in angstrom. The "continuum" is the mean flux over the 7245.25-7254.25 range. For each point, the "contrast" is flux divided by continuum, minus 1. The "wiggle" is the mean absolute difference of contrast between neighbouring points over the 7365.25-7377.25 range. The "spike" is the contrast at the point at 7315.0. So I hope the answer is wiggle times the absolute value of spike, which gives 0.0033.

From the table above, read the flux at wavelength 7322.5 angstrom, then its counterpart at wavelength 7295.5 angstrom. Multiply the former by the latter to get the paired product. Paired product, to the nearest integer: 640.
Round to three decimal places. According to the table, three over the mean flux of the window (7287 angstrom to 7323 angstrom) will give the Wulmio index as 0.122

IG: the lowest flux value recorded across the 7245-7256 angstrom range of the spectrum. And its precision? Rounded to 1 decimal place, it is 22.5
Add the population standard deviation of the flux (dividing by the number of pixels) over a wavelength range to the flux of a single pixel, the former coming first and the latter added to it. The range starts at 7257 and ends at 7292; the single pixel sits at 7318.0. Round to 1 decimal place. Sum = 29.6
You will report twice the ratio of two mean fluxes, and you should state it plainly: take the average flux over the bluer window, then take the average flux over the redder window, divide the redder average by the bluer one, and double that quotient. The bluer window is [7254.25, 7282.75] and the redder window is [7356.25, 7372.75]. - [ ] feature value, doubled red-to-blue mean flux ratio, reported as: 2.09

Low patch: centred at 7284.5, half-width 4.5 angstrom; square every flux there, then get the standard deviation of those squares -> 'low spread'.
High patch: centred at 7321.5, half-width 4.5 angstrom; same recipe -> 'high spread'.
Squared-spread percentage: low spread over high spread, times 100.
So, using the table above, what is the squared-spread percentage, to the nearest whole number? 152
